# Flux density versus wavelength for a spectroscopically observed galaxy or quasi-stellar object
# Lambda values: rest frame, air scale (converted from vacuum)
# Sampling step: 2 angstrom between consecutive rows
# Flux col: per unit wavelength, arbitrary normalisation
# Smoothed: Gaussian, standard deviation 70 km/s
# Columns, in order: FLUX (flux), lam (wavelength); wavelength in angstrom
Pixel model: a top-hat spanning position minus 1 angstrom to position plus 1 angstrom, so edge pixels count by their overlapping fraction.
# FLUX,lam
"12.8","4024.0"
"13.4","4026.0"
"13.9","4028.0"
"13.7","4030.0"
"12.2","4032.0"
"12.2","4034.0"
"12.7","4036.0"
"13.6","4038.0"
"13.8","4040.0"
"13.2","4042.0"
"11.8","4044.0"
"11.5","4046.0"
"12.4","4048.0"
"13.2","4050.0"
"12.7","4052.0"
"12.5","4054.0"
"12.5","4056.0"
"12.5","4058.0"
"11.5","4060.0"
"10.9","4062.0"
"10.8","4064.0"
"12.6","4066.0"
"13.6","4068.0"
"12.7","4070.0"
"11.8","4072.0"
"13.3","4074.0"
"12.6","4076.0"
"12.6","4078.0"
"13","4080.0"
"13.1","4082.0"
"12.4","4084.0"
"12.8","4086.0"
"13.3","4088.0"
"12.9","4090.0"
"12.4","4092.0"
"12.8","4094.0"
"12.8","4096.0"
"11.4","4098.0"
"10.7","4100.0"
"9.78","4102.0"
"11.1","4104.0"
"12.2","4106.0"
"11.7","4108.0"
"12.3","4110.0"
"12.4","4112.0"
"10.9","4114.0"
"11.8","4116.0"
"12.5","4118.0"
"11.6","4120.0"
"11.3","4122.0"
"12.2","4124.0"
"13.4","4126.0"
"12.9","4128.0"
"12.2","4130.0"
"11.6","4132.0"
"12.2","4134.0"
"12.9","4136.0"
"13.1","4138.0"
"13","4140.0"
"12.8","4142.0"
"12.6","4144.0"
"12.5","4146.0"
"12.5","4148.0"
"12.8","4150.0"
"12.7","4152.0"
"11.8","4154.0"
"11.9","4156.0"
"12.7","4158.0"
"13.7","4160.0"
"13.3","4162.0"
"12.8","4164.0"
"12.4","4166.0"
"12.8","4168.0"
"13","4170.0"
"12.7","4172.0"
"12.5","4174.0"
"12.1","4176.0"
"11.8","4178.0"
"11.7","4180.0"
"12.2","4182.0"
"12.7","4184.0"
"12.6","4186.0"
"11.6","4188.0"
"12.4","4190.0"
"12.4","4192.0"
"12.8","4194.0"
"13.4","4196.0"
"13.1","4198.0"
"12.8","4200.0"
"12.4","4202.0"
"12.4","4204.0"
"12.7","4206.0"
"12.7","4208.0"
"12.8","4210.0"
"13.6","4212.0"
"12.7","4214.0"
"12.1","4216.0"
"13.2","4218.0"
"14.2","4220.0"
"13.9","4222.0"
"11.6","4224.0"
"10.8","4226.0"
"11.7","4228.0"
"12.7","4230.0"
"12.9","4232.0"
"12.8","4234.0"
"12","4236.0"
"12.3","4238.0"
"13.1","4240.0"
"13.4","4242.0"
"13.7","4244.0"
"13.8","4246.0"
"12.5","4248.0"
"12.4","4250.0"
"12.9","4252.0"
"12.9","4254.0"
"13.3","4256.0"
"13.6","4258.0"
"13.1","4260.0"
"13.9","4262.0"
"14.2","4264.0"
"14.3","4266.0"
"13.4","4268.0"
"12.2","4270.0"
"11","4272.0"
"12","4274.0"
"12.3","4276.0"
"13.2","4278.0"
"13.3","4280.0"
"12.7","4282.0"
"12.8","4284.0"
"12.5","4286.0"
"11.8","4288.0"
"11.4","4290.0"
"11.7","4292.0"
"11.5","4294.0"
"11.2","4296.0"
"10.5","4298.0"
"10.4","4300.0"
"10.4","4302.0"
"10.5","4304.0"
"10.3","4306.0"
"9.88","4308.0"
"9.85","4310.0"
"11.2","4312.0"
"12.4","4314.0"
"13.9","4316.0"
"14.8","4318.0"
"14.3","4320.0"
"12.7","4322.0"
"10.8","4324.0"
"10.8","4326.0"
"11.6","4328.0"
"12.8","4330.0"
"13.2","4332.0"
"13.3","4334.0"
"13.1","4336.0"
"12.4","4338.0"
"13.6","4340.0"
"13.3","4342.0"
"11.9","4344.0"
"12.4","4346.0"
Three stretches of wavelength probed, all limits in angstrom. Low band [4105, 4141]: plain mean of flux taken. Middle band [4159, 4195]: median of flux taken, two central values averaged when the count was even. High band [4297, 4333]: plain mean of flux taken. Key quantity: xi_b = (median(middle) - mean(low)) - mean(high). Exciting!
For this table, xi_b -11.4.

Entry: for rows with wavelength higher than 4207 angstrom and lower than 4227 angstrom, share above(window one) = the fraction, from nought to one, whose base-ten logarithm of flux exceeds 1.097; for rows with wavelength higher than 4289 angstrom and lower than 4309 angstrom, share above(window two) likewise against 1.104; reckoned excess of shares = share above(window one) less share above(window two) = 0.70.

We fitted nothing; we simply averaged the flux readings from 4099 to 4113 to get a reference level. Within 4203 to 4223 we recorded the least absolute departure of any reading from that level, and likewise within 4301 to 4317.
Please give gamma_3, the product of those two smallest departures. 0.16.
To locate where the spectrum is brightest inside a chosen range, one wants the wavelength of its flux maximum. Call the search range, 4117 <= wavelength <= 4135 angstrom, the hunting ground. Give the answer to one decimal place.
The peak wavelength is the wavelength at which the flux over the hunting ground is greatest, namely 4126.0 angstrom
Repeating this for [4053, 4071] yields 4068.0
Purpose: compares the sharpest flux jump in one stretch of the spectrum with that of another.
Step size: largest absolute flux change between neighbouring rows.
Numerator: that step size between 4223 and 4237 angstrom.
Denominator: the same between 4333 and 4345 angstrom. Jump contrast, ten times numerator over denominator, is 7.1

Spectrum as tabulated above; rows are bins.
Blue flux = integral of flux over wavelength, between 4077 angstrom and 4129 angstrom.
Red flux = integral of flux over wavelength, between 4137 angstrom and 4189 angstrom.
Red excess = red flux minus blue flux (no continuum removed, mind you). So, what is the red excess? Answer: 20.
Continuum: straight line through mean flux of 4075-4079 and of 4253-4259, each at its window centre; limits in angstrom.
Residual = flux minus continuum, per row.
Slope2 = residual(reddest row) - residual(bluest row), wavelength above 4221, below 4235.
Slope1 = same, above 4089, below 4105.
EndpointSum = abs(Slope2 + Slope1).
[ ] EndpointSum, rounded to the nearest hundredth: 3.00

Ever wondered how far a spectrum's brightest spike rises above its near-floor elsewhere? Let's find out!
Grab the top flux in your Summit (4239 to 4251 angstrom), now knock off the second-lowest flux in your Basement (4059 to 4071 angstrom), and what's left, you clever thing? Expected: 2.9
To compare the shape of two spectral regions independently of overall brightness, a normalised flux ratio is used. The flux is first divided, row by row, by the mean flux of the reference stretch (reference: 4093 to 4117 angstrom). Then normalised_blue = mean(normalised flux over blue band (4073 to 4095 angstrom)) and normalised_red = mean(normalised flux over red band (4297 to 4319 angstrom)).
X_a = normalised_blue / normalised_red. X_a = 1.14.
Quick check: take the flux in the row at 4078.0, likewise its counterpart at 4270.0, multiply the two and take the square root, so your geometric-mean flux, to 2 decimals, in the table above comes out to 12.40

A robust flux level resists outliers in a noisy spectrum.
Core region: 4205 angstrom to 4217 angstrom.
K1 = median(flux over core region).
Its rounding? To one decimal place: 12.7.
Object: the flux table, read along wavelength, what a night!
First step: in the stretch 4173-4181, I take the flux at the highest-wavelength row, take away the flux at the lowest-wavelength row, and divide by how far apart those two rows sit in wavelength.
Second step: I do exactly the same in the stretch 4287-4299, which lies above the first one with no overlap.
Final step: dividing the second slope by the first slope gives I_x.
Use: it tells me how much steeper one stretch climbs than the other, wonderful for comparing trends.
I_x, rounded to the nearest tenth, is 1.0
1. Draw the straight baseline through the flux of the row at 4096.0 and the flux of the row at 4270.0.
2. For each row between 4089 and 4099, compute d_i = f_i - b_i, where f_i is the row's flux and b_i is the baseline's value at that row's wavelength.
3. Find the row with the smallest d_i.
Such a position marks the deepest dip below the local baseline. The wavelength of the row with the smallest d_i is 4098.0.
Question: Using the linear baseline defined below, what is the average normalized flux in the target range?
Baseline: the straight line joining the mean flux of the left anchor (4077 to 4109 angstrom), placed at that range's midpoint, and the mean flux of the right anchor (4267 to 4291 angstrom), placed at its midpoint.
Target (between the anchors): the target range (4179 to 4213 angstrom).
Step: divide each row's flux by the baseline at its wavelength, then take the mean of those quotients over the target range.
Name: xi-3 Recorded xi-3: 1.03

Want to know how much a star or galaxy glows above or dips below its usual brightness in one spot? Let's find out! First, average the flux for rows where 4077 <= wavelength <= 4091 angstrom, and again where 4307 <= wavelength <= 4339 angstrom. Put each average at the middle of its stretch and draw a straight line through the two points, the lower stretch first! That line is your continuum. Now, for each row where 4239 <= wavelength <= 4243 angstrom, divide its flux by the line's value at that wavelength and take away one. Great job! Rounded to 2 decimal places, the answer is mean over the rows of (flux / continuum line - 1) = 0.06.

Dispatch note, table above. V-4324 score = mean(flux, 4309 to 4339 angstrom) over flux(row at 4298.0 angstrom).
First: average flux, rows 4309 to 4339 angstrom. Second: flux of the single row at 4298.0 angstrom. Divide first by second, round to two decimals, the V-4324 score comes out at 1.19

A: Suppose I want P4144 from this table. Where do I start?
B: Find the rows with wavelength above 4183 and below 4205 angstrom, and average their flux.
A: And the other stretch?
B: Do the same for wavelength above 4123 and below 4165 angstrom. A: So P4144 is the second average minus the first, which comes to 0.0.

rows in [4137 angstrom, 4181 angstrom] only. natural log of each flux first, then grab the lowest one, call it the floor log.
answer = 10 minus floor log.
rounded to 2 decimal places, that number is 7.54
